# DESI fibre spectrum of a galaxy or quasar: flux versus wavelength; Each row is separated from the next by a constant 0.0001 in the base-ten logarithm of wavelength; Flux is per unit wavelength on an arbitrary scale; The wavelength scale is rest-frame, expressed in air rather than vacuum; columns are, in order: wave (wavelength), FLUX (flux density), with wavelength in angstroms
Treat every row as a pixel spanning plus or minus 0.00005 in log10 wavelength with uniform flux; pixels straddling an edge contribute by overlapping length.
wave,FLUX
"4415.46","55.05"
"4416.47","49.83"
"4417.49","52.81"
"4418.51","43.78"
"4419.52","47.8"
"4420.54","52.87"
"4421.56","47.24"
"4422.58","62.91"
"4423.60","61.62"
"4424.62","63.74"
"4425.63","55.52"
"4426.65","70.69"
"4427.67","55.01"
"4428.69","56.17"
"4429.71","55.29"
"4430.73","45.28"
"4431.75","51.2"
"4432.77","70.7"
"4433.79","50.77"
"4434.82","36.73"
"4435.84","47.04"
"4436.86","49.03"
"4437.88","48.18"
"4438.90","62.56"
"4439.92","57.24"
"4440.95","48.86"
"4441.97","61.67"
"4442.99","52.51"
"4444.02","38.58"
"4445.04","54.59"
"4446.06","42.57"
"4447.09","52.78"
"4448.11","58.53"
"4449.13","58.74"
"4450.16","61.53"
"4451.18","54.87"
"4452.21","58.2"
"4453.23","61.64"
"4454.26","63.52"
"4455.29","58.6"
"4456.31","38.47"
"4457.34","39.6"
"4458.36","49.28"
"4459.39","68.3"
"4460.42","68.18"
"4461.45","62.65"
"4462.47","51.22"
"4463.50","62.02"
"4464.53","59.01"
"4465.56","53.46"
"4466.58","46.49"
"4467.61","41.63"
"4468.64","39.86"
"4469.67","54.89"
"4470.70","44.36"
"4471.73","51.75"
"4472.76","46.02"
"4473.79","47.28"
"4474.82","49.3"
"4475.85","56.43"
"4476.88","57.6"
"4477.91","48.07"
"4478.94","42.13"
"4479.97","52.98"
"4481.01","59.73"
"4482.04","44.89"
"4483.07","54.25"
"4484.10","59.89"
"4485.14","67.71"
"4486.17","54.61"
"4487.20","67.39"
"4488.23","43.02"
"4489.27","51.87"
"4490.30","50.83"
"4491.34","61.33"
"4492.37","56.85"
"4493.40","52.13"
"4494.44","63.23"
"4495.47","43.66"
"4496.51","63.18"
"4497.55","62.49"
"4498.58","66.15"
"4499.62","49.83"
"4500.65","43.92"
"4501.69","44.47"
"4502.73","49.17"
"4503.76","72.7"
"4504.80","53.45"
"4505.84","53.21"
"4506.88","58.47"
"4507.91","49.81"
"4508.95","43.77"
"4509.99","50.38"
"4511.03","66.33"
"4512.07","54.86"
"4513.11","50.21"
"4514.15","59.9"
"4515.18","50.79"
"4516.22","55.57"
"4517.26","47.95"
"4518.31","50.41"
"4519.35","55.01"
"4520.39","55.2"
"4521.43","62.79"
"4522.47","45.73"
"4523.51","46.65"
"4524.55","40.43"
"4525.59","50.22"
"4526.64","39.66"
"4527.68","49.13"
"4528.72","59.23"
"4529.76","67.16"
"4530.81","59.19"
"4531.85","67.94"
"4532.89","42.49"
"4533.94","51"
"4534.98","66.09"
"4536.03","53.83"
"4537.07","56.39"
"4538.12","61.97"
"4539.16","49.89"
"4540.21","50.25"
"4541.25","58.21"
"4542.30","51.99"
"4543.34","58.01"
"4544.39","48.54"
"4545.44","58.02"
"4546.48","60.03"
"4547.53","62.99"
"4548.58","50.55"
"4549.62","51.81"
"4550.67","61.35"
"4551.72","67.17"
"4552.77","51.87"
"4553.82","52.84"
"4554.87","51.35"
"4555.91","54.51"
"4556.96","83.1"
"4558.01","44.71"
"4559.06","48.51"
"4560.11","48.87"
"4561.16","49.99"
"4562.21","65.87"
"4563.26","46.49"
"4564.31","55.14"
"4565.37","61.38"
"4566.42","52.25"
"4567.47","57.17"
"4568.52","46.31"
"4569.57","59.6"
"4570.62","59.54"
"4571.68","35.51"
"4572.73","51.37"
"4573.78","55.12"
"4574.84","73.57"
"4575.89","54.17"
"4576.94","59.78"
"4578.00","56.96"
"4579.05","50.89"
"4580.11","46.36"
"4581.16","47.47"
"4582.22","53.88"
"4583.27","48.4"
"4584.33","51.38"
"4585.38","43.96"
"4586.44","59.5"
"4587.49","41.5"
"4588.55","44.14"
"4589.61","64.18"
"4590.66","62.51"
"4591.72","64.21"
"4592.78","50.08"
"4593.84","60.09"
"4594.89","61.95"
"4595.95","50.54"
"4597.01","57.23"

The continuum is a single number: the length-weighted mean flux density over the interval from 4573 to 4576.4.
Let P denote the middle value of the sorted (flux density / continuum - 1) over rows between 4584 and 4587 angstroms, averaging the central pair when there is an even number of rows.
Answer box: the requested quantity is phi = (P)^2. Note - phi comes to 0.022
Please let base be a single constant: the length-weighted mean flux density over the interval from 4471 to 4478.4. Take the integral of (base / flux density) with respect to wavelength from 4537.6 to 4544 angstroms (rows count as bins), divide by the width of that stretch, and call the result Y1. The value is 0.93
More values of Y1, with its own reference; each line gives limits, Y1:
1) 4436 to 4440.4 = 0.96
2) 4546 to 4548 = 0.82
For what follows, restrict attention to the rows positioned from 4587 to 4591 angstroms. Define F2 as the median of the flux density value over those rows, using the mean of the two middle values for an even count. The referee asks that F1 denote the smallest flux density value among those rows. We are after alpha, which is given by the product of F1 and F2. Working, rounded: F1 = 41.5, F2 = 53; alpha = 2213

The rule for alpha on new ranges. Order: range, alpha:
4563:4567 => 2496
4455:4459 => 1710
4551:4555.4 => 2688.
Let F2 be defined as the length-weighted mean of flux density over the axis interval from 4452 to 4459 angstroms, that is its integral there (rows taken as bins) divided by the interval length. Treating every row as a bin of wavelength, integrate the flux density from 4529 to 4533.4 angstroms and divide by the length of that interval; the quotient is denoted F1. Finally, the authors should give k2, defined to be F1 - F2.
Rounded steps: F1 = 59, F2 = 53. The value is 6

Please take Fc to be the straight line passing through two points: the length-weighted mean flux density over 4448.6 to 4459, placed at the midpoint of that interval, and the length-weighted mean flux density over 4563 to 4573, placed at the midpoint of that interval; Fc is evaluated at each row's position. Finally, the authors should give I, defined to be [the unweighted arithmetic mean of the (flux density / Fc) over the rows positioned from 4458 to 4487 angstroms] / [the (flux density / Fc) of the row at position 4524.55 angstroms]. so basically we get 1.30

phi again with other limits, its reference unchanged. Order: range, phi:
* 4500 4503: 0.069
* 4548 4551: 0.020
